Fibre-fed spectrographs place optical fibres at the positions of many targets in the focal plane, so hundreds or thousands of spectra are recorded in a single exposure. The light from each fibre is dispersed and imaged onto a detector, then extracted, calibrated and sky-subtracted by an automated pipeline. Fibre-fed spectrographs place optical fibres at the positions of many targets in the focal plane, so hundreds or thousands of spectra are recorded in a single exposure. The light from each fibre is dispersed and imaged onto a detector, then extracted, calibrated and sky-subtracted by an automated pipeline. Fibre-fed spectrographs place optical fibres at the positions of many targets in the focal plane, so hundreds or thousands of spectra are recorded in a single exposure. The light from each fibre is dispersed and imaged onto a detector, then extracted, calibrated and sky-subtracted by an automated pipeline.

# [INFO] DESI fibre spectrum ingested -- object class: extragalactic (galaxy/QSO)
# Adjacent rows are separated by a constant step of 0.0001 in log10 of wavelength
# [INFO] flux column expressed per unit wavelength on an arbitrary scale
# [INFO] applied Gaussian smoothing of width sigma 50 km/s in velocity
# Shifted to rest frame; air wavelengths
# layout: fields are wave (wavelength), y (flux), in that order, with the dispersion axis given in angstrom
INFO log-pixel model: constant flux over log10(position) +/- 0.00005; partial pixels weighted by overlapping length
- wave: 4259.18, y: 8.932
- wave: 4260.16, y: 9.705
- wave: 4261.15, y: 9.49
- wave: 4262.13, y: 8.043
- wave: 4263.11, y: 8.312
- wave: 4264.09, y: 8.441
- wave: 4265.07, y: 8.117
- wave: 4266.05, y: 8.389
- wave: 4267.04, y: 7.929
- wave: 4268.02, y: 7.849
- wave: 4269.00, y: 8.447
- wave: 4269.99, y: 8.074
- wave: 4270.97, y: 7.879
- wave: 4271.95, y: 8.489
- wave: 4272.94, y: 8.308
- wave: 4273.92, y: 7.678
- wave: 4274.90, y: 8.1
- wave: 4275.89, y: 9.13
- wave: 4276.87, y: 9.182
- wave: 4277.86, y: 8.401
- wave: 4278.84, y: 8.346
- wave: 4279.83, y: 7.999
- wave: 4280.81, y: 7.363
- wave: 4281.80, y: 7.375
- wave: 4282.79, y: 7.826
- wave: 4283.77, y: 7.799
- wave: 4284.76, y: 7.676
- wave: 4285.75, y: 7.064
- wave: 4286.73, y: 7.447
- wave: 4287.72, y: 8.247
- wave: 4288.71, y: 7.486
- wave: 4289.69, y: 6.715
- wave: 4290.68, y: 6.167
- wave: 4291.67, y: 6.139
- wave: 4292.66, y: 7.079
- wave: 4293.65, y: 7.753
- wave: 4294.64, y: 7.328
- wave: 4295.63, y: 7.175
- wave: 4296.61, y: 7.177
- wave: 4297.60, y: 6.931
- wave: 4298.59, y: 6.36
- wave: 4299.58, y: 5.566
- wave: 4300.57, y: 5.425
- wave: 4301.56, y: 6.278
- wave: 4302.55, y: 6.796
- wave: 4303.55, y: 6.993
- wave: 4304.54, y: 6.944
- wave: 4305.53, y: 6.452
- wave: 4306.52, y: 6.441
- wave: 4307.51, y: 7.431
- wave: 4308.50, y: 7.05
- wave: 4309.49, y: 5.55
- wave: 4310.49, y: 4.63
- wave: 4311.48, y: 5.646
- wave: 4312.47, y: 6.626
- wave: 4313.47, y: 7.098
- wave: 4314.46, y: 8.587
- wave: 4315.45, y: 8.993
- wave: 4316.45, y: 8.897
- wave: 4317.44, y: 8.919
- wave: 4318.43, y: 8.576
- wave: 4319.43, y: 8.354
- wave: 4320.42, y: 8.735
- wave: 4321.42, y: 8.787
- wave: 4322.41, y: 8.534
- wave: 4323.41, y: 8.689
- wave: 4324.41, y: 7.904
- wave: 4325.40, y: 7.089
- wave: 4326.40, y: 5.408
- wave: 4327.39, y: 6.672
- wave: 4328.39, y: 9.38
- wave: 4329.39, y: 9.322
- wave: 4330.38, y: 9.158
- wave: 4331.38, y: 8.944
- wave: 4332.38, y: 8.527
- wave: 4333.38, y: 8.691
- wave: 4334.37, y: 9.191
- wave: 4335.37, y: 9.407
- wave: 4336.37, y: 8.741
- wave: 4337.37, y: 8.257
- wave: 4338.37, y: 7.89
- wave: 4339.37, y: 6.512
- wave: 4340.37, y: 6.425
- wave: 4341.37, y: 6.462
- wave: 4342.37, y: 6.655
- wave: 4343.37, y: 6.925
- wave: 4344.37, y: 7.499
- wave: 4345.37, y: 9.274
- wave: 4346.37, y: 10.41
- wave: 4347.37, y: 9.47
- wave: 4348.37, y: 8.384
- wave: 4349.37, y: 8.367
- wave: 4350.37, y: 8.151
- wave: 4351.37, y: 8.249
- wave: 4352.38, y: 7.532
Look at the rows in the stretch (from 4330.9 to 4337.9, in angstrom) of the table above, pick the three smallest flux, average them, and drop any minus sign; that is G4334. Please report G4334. 8.5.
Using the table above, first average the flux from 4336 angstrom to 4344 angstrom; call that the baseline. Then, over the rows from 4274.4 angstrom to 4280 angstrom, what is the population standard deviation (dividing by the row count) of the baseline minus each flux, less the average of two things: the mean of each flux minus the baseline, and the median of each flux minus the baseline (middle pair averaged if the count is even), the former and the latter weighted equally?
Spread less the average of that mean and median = -0.8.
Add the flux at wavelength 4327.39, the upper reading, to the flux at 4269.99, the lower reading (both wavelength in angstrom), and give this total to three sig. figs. 14.7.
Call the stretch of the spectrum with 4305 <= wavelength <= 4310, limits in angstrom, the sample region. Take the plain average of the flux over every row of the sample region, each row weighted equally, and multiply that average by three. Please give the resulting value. 19.8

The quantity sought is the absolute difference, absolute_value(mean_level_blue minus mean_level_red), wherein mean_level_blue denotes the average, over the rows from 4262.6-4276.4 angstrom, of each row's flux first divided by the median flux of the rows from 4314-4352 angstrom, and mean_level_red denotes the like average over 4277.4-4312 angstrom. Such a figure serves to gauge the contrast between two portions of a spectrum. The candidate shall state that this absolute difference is 0.15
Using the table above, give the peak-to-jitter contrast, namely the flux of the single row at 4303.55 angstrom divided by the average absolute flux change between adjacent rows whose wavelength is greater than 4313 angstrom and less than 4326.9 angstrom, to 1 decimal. 13.6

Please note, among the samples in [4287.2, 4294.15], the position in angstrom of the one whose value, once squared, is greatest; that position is 4287.72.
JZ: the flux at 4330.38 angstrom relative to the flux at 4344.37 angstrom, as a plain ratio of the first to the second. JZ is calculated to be 1.2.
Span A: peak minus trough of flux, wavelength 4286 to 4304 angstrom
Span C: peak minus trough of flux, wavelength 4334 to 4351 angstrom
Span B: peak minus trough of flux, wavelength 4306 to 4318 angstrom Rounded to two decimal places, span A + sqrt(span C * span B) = 6.99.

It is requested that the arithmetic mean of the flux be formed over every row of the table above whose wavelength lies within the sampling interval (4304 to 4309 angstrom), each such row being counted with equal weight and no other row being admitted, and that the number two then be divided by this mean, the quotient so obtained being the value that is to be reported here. 0.29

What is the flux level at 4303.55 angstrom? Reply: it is 6.993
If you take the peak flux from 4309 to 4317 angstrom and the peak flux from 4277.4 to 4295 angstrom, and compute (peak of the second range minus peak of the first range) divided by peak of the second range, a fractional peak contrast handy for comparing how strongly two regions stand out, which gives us -0.070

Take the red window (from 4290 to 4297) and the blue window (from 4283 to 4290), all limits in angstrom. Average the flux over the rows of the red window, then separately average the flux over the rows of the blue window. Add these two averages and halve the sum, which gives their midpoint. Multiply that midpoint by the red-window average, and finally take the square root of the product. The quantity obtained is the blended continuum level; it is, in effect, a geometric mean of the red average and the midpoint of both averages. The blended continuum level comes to 7.1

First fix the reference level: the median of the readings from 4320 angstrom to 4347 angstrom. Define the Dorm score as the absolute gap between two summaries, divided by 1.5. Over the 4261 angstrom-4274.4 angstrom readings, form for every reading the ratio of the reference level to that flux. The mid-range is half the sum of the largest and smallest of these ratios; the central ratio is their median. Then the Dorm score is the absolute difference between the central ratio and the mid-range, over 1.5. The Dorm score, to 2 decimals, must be 0.02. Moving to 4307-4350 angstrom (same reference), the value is 0.21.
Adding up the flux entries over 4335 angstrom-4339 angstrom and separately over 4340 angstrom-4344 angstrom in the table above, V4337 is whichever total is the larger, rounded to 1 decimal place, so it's 34.3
